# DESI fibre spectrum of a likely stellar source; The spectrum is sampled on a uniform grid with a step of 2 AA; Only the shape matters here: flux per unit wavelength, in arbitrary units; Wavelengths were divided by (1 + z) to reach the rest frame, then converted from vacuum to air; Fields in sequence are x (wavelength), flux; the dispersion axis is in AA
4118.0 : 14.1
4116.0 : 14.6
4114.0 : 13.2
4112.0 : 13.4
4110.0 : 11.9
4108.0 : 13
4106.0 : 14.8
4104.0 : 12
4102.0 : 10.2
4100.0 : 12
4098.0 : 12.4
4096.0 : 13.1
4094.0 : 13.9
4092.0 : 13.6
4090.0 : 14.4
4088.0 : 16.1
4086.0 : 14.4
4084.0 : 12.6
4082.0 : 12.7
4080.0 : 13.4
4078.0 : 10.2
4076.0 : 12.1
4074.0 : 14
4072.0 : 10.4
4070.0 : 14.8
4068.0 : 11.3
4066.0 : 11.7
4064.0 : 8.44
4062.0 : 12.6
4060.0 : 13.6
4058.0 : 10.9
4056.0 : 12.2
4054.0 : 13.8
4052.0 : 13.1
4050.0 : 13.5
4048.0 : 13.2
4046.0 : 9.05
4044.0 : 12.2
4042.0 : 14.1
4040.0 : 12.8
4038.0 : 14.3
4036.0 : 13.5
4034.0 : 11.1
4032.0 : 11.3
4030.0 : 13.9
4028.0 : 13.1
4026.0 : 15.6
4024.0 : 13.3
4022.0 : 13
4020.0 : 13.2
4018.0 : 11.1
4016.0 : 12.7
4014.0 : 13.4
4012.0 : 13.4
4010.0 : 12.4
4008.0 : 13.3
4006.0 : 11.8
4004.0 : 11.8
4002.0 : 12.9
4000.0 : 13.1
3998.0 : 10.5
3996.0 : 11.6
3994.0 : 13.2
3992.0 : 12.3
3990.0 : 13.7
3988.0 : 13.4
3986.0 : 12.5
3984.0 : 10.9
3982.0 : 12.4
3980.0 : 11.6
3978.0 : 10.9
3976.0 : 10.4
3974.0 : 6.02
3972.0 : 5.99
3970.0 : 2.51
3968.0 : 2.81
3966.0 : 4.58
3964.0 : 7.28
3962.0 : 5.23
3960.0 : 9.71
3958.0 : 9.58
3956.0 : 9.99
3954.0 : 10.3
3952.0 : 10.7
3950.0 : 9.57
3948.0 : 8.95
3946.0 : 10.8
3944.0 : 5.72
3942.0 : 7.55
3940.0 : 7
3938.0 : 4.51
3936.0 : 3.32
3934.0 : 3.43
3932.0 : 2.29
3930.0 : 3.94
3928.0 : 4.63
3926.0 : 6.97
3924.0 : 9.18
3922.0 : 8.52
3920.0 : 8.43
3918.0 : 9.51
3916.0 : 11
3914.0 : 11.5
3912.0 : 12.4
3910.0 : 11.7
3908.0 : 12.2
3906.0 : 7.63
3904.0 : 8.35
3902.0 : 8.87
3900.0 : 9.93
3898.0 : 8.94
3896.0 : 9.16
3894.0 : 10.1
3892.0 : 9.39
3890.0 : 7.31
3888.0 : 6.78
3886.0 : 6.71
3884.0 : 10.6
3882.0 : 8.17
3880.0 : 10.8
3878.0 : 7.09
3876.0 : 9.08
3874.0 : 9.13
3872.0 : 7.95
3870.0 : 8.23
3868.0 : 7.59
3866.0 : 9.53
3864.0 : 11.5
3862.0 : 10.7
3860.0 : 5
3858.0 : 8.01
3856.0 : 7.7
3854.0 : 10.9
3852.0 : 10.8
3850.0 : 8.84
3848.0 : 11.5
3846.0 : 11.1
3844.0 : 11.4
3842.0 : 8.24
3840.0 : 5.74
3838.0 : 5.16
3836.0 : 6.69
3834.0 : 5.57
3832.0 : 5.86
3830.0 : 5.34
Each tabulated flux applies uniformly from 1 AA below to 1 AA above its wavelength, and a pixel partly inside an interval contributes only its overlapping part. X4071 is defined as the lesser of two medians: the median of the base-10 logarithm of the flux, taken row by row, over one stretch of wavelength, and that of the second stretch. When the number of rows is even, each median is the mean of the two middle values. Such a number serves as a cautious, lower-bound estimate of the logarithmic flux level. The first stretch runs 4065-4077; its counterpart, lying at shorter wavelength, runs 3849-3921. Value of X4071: 0.96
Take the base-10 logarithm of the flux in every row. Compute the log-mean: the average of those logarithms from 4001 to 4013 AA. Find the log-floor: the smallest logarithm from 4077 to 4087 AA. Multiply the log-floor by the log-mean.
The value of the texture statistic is 1.11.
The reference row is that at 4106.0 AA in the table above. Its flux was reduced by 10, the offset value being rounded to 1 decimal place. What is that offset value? 4.8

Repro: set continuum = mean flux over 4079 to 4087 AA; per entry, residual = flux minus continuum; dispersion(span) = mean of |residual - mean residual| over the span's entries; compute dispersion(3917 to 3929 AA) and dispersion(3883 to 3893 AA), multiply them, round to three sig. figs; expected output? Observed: 2.03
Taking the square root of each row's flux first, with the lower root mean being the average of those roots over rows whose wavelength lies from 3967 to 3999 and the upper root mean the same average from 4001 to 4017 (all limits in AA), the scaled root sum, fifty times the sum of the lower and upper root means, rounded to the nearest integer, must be 333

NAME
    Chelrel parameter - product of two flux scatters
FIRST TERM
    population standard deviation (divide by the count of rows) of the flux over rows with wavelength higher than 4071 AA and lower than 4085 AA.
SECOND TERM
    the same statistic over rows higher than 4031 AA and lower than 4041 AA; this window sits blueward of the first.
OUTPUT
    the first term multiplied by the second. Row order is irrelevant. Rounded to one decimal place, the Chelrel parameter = 1.6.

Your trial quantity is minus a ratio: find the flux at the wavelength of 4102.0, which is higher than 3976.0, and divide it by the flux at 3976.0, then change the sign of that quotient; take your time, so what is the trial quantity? -1.0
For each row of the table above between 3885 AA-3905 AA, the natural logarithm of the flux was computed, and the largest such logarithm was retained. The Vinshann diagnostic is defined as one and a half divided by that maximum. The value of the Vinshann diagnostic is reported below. 0.65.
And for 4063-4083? 0.56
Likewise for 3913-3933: 0.61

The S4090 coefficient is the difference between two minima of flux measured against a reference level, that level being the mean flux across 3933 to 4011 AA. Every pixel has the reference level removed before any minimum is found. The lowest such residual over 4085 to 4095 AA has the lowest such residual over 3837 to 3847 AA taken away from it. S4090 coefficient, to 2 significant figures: 8.4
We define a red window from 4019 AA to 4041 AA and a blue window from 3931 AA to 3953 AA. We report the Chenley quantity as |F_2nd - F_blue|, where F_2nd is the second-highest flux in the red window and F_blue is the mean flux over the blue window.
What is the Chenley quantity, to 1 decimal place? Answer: 7.6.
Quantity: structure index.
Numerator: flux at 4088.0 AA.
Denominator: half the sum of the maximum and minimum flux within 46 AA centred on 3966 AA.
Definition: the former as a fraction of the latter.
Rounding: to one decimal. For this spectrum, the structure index 2.0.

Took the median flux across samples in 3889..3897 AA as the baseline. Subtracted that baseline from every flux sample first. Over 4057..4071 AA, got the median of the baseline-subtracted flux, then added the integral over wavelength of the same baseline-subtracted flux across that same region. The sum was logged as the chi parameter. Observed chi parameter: 39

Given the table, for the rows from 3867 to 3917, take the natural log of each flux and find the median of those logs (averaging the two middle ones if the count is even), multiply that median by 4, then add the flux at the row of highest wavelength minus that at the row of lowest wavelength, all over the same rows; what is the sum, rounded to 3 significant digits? 12.2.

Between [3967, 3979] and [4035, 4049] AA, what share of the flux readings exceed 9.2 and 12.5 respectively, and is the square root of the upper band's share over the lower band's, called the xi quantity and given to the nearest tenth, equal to 1.5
